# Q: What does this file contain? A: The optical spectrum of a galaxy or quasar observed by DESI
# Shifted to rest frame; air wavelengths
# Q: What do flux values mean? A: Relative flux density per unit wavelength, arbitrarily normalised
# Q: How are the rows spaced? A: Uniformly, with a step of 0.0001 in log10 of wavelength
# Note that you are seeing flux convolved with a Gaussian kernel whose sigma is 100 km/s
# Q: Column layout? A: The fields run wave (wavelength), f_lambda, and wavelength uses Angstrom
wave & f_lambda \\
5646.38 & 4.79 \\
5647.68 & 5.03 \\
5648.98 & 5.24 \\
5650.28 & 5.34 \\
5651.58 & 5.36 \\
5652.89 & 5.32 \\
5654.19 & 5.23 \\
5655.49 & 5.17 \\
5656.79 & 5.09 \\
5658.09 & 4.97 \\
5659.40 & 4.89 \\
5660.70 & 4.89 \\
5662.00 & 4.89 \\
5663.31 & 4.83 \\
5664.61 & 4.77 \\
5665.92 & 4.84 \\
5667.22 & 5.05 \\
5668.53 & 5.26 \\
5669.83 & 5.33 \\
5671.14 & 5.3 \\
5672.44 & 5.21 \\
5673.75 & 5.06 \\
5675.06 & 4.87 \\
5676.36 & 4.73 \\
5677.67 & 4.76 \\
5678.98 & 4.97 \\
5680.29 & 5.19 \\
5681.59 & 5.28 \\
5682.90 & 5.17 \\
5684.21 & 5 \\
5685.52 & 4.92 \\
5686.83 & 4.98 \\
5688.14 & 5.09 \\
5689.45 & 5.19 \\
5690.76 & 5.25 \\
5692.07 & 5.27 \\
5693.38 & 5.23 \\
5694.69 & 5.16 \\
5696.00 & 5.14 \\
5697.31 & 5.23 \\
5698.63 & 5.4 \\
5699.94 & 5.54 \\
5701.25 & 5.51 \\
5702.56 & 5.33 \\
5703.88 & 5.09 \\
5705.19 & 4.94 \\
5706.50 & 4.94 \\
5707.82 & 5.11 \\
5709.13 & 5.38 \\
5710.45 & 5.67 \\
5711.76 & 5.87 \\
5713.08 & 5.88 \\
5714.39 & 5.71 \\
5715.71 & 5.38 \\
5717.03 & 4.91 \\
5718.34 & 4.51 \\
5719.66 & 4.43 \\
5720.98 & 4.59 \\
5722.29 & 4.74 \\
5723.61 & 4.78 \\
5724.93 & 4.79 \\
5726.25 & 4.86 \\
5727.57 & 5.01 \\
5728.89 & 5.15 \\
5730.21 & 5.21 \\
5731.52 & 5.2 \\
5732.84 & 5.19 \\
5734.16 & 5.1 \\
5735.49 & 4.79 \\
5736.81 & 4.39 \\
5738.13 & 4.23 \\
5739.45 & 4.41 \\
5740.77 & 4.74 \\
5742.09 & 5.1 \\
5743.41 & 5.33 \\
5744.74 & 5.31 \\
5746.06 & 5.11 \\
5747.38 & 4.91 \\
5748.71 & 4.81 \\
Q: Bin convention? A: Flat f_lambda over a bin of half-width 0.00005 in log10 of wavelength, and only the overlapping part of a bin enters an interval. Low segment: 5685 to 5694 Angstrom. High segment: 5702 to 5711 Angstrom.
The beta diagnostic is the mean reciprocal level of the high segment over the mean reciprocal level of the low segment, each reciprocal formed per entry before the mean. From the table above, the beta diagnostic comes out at 0.99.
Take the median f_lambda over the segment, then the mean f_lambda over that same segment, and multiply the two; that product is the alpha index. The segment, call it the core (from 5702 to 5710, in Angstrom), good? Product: 26.2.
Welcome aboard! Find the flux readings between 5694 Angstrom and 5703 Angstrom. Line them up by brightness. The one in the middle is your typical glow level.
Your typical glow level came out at 5.3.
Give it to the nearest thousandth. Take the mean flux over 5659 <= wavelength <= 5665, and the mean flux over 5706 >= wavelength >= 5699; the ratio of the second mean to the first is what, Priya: 1.088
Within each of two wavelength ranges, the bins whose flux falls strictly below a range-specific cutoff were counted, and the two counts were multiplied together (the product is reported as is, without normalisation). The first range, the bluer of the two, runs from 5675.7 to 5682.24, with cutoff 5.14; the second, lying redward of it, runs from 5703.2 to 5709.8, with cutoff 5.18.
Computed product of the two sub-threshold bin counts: 12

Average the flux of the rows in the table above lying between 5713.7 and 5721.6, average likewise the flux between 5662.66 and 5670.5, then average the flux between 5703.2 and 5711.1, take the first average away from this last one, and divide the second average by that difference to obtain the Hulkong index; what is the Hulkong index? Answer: 19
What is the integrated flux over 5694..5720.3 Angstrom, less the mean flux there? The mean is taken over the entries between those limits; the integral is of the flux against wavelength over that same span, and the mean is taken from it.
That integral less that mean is 133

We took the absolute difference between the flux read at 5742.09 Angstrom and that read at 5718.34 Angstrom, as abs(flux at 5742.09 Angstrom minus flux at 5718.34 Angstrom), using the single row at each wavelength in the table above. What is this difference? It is 0.59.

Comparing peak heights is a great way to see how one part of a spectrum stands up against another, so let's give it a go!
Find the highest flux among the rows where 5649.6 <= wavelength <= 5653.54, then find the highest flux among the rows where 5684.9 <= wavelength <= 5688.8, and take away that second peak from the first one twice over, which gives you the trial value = -4.82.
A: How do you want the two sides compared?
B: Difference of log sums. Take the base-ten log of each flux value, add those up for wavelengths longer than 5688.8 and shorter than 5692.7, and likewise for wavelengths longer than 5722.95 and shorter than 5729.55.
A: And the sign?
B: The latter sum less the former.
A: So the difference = 1.3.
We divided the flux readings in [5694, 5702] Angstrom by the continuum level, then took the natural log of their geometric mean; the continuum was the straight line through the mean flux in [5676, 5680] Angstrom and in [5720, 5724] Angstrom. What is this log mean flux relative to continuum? 0.11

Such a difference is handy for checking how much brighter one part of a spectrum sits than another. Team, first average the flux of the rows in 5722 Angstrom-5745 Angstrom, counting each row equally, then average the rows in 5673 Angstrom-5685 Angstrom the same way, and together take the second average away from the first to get -0.10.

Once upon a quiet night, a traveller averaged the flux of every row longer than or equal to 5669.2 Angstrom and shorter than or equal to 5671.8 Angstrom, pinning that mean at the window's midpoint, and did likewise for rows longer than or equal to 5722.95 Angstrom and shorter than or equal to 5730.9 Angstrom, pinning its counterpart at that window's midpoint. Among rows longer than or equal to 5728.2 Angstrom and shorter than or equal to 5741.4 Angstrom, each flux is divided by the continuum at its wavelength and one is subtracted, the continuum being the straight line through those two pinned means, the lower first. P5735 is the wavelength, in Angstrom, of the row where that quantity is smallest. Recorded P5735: 5738.13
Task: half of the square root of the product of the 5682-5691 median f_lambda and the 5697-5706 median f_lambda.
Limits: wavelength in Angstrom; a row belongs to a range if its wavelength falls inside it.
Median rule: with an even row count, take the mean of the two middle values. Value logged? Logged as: 2.60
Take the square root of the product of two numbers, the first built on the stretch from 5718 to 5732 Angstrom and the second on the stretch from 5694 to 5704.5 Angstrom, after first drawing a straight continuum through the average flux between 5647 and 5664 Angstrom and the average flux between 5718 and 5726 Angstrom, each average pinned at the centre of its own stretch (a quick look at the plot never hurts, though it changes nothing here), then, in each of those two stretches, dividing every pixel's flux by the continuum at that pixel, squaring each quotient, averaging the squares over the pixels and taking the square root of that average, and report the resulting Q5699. 1.08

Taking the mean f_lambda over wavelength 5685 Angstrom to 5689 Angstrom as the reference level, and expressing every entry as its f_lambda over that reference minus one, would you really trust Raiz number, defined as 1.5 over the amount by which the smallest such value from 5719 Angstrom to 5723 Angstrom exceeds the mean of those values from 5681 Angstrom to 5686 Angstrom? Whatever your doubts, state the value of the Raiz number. -11.3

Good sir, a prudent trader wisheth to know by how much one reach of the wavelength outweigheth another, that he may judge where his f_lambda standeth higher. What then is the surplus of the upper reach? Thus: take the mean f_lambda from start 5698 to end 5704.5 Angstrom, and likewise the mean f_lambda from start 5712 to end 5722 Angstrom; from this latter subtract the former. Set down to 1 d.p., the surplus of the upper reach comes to -0.3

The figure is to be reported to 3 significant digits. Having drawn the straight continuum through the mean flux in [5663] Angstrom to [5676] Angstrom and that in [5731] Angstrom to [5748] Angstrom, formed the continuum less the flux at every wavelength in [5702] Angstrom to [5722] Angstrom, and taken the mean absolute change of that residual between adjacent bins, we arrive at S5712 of 0.210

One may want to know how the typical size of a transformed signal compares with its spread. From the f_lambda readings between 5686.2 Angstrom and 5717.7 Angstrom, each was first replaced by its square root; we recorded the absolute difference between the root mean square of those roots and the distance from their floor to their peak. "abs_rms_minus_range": 2.09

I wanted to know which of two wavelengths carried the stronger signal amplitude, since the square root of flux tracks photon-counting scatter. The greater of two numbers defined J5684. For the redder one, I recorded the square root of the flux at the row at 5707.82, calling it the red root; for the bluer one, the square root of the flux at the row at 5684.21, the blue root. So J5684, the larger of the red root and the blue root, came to 2.26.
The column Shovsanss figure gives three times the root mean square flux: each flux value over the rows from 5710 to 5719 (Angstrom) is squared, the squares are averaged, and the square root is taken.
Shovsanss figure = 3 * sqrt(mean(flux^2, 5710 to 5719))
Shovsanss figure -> 16.3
